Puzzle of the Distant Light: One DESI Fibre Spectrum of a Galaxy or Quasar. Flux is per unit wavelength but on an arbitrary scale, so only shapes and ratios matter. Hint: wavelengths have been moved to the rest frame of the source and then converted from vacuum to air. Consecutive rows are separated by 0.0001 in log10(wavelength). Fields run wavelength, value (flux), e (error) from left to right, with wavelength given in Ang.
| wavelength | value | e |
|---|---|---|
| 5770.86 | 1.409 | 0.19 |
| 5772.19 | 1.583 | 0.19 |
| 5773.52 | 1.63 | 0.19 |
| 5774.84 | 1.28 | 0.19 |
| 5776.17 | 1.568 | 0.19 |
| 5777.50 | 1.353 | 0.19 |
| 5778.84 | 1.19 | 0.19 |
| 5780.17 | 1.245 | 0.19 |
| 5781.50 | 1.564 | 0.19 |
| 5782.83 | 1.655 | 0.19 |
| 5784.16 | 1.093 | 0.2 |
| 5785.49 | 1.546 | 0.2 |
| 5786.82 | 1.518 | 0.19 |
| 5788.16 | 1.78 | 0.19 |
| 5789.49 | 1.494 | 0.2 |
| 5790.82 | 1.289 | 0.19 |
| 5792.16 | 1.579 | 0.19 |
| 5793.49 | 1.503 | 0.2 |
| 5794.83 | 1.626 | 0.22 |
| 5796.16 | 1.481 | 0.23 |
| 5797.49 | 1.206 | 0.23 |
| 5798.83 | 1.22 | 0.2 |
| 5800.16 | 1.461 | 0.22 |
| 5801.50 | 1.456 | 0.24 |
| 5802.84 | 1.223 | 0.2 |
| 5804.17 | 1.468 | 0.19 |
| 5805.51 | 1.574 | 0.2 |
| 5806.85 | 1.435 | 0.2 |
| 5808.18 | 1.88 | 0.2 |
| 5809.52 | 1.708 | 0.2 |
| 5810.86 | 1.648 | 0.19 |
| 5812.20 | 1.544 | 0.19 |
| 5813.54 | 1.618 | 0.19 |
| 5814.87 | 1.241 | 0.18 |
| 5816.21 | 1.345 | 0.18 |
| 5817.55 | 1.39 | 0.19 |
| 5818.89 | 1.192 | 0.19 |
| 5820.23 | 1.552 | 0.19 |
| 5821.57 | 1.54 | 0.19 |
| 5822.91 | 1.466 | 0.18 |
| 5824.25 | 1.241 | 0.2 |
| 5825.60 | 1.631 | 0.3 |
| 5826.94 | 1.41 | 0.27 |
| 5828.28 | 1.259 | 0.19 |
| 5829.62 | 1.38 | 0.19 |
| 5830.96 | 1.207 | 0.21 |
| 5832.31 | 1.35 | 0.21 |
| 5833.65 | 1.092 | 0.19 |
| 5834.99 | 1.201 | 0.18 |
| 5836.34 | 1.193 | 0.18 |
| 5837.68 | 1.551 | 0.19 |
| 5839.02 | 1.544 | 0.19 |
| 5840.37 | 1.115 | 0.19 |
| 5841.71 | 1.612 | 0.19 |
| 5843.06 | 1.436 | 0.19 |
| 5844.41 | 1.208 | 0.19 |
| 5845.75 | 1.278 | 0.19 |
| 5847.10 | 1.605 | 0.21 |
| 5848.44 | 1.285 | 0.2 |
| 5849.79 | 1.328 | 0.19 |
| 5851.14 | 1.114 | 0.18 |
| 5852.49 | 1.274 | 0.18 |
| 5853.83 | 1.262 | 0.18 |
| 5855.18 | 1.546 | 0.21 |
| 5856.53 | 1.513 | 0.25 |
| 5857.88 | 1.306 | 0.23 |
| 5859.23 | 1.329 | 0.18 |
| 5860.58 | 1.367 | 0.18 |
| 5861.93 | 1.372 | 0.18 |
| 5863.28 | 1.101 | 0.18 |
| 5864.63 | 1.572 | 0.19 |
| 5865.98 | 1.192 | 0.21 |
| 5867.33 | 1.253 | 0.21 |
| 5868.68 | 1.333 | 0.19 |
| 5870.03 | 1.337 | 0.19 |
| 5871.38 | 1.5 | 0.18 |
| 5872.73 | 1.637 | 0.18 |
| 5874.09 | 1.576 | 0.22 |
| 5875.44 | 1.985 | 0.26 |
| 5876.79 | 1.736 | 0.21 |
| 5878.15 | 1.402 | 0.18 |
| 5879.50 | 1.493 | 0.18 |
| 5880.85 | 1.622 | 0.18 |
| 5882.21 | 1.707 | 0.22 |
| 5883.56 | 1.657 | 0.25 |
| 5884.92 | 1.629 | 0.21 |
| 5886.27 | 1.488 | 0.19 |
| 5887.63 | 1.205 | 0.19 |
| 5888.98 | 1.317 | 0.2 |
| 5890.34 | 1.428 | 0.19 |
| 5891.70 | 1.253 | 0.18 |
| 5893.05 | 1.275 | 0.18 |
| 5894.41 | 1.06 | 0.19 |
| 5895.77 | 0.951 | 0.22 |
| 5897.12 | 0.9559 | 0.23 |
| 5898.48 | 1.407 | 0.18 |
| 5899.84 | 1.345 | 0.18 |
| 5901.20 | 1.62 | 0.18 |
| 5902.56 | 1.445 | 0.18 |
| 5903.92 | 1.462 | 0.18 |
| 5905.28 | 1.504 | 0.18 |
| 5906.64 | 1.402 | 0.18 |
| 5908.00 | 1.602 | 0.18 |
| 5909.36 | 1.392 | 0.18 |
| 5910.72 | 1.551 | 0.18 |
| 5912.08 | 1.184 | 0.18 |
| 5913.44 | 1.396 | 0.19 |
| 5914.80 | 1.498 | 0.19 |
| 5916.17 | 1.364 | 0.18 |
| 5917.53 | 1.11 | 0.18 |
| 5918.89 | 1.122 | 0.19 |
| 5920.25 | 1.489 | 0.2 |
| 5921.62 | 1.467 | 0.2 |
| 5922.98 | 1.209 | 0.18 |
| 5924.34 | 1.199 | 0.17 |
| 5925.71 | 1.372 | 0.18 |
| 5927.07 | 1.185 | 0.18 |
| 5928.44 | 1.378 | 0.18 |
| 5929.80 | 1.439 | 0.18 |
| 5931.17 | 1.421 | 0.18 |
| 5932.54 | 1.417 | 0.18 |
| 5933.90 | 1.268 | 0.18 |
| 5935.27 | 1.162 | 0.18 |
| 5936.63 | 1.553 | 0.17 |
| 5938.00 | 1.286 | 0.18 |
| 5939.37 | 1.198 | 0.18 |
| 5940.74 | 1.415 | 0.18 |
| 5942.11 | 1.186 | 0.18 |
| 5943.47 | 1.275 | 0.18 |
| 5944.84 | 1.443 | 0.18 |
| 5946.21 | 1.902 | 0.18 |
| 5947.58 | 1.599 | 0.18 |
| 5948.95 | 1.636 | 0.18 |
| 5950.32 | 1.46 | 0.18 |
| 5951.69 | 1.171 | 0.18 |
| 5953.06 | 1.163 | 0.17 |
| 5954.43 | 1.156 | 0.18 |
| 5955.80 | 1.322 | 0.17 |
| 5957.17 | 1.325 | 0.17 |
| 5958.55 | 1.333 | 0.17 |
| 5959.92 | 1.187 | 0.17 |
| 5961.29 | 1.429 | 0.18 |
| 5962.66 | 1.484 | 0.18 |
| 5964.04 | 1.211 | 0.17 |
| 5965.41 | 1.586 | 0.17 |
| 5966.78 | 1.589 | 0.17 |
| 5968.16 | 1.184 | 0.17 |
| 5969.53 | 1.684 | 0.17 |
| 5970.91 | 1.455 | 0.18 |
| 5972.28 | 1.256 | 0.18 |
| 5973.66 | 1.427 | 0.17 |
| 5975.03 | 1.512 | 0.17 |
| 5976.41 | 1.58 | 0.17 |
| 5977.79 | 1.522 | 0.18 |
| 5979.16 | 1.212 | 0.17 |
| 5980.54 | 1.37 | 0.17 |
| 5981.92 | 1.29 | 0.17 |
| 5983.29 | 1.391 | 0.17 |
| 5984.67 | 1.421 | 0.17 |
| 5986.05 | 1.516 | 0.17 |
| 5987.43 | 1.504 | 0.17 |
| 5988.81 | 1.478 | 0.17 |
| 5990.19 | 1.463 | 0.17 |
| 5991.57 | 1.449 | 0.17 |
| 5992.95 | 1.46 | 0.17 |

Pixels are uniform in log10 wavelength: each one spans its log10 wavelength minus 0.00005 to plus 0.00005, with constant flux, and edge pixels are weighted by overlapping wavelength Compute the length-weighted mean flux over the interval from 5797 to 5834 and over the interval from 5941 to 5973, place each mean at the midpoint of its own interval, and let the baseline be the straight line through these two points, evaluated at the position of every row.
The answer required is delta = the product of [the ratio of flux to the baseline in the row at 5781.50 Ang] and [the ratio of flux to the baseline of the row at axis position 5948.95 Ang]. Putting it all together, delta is 1.3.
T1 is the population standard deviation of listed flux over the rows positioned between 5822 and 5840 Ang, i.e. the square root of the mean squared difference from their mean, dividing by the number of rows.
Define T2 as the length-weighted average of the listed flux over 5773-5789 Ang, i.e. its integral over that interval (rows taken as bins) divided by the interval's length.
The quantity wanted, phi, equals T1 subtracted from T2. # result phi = 1.29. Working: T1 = 0.16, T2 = 1.451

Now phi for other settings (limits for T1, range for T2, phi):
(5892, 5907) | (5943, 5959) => 1.18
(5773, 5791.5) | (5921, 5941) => 1.14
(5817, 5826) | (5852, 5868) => 1.19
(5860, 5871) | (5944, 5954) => 1.34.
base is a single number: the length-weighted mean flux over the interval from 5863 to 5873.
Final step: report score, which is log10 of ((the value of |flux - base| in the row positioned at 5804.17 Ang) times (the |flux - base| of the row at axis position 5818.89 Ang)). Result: -1.8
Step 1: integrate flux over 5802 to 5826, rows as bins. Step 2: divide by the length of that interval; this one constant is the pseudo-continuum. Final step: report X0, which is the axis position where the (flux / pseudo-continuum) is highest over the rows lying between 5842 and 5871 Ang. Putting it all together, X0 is 5847.10 Ang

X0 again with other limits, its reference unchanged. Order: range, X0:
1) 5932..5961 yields 5946.21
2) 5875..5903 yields 5875.44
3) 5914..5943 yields 5936.63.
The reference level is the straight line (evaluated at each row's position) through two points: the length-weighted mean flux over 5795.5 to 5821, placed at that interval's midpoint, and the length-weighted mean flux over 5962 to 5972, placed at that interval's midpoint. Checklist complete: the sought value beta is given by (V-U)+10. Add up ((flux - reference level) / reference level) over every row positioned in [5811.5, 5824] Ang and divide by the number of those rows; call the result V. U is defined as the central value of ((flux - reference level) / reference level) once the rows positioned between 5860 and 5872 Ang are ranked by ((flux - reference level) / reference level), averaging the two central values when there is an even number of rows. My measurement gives 10.1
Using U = -0.08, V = -0.02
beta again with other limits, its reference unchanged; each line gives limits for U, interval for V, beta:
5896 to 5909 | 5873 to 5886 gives 10.1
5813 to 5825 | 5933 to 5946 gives 9.9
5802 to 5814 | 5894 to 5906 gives 9.8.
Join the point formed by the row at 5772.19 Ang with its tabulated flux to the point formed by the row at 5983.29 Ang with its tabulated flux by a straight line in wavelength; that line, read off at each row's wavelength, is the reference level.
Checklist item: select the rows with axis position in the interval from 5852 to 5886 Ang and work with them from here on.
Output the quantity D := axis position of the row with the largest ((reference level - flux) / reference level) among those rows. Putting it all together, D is 5863.28 Ang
